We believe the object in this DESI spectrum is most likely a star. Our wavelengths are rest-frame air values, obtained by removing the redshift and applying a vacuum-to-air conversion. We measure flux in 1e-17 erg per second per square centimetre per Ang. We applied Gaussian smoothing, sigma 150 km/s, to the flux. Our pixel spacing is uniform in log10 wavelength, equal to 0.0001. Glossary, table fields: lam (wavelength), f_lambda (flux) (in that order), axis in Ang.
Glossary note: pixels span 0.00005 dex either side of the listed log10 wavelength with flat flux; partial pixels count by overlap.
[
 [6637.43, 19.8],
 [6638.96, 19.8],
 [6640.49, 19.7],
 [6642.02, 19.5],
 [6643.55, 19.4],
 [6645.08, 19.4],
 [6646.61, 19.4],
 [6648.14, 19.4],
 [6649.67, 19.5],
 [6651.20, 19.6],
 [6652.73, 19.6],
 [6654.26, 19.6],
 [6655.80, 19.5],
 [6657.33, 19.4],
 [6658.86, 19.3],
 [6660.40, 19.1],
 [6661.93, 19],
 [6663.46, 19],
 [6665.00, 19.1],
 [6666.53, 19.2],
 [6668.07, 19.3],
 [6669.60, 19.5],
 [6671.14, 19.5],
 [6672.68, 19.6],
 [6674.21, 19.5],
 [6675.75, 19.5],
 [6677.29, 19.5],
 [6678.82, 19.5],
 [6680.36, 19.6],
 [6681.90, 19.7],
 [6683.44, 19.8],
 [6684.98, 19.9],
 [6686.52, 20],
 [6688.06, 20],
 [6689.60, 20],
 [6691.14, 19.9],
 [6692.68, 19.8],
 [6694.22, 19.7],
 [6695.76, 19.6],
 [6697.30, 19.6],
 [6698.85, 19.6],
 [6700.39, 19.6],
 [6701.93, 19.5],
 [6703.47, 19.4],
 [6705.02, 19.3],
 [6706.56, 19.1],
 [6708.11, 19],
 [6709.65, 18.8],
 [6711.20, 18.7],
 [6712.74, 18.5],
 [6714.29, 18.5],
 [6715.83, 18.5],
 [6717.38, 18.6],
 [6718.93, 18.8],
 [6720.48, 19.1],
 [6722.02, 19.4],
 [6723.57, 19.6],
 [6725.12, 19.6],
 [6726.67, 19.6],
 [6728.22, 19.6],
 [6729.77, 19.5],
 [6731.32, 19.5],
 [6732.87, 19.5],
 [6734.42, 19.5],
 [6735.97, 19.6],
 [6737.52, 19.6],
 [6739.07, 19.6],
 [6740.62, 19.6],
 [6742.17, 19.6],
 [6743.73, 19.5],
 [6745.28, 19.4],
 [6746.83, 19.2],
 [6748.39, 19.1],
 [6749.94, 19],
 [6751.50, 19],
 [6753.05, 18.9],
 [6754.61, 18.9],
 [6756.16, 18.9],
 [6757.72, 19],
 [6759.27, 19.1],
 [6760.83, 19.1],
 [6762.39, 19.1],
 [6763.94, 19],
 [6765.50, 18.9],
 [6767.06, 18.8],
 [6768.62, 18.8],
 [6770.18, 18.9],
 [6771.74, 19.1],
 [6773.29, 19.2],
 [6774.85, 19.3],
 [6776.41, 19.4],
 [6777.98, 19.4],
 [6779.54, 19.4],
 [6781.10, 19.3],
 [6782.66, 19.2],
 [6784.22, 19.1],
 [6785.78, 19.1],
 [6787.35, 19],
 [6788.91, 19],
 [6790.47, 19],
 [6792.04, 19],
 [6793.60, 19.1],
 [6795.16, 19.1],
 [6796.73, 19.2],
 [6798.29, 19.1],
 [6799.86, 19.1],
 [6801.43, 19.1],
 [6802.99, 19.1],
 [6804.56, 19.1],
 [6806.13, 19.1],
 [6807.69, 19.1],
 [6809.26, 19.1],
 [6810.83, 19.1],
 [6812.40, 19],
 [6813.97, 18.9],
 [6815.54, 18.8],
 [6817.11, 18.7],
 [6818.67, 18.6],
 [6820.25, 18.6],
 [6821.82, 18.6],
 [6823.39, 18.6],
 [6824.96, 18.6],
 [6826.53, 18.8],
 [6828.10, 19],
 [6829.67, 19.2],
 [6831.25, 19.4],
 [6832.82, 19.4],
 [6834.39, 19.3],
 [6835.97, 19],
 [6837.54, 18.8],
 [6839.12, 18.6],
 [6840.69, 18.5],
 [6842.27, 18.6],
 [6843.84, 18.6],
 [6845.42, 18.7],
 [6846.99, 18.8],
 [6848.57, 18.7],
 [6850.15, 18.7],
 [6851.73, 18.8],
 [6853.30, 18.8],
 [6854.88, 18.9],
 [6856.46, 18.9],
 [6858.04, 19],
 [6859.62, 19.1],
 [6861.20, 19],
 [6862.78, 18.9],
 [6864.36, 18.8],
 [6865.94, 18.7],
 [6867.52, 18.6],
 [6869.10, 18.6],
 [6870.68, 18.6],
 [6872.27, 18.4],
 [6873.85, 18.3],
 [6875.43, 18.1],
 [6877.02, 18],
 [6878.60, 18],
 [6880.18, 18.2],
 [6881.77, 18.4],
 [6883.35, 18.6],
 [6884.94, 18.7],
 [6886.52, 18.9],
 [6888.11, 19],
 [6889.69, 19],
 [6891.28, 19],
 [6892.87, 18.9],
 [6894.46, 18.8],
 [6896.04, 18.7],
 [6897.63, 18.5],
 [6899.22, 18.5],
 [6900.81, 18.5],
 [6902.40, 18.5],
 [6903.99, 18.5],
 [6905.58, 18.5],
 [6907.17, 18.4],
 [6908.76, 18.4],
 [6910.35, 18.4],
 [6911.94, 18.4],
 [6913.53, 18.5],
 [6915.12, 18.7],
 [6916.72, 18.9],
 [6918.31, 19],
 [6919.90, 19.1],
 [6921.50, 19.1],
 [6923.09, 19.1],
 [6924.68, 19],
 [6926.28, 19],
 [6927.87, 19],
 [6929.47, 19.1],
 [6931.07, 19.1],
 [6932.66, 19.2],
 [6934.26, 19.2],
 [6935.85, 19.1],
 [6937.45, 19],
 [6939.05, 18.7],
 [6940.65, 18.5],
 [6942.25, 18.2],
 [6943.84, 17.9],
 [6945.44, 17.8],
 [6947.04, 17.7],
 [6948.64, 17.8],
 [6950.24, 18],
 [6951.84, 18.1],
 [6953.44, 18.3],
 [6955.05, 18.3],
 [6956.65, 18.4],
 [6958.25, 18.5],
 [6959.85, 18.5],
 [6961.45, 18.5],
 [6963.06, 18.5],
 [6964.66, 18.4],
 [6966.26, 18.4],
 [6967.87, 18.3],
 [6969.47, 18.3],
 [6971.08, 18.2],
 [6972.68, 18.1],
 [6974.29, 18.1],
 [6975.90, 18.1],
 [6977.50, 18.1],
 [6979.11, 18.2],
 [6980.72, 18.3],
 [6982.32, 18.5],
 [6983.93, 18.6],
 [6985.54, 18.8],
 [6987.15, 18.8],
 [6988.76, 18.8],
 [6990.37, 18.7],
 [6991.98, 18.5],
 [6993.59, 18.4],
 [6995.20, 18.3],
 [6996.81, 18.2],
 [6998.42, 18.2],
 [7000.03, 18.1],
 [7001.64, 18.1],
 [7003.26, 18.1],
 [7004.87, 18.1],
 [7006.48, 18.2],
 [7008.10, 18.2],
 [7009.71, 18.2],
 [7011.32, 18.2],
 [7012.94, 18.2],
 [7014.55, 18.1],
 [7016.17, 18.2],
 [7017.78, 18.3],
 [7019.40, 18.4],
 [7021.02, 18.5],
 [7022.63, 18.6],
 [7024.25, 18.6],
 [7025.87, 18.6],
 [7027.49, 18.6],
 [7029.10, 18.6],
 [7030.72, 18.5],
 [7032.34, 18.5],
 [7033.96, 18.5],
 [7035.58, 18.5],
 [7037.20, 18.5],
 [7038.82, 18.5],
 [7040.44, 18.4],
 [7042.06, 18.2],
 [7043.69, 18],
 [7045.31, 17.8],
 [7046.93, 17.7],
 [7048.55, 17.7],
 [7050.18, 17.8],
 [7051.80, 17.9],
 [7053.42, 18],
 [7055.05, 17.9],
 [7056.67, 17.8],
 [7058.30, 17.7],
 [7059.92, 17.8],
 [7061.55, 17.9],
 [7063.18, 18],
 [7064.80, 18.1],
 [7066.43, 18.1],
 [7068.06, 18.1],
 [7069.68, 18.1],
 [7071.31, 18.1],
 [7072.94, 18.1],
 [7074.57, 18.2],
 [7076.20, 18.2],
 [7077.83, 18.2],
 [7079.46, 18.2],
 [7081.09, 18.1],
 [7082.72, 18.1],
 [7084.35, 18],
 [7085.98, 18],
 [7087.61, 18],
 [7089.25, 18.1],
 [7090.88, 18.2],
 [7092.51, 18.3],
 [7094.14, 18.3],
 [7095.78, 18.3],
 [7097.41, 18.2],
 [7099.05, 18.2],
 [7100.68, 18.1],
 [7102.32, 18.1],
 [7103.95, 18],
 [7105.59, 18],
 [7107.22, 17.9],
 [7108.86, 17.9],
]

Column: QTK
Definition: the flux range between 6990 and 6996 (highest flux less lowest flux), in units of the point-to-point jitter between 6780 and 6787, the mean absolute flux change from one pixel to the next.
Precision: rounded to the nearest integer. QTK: 6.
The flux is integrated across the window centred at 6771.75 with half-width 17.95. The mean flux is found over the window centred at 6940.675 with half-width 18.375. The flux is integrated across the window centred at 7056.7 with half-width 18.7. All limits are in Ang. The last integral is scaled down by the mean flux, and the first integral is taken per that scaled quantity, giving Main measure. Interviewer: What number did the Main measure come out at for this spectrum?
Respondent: 18.9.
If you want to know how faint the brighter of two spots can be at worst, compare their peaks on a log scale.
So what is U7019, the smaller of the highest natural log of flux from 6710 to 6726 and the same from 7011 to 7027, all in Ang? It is 2.92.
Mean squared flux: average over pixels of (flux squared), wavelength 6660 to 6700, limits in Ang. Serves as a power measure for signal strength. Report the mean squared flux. 383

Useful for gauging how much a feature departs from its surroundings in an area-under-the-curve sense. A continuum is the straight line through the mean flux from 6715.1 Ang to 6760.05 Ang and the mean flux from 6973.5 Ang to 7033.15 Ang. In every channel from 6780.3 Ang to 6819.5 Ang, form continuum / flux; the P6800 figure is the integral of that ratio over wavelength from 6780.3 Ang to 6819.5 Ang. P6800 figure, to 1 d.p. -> 39.2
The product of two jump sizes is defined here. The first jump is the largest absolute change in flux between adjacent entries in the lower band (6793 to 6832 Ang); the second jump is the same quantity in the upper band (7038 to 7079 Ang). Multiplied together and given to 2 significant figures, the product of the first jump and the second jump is 0.040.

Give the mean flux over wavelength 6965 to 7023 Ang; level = 18.3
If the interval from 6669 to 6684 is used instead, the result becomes 19.6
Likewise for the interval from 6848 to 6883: 18.6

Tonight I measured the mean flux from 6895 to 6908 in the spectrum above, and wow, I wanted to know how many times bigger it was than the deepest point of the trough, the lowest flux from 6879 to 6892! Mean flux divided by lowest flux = 1.02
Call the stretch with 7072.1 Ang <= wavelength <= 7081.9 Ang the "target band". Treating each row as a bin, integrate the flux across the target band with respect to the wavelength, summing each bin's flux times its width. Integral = 178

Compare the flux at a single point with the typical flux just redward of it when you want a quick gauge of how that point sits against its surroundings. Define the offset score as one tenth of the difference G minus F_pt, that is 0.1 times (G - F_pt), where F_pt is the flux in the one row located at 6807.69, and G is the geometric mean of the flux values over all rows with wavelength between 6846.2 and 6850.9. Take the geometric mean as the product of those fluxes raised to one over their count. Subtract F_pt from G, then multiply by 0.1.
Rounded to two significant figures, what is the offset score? -0.037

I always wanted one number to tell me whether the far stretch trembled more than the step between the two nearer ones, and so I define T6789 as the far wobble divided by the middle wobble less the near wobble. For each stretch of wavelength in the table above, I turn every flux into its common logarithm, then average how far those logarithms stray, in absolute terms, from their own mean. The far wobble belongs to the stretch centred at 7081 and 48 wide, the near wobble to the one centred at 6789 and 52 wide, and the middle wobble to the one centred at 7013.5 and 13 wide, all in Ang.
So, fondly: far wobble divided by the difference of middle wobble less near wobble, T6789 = -2.5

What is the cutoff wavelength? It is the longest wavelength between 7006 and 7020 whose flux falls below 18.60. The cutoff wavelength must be 7019.40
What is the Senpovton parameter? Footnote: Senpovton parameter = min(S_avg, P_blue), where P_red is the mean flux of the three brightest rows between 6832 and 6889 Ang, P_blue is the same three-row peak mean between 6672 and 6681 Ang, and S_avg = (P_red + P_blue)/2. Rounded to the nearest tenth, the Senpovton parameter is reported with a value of 19.4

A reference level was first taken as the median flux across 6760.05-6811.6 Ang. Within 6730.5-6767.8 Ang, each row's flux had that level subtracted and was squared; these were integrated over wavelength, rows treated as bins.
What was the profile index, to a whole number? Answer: 4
